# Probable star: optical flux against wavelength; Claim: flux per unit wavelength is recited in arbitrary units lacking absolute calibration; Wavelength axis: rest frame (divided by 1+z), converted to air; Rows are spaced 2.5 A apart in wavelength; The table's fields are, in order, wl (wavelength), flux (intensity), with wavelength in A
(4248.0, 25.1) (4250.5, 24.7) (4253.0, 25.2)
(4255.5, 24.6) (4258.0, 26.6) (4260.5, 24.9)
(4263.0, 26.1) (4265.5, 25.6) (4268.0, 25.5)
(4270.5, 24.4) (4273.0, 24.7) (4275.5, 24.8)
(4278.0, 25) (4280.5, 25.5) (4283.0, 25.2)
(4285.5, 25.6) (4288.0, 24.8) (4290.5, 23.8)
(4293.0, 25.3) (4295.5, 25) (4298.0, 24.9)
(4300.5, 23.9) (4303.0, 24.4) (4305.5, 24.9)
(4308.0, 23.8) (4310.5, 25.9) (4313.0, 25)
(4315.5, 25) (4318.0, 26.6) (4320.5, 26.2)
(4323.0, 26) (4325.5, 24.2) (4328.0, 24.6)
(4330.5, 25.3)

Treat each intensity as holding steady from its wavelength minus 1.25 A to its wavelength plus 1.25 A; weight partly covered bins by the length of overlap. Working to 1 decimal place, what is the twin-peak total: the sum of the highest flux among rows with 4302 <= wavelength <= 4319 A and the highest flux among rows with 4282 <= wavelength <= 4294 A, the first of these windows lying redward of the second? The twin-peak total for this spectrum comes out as 52.2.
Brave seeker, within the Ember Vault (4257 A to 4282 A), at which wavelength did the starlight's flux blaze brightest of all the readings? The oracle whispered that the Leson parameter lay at 4258.0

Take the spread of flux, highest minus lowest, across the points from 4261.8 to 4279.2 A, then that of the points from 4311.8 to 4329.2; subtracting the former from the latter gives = 0.7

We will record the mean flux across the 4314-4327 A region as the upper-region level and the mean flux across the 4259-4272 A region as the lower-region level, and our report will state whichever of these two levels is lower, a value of 25.3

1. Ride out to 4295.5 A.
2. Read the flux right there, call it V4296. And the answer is 25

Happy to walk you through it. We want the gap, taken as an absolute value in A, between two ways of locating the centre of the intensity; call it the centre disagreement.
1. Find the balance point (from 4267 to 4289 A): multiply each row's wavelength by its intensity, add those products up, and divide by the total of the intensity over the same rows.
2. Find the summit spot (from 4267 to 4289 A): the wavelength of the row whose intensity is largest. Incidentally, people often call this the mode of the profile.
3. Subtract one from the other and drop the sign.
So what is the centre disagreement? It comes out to 7.5 A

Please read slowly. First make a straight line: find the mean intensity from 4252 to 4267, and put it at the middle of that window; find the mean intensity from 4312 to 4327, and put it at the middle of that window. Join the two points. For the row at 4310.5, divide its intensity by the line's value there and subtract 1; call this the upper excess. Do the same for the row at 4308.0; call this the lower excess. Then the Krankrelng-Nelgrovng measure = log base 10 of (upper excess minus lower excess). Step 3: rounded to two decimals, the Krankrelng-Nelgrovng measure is -1.08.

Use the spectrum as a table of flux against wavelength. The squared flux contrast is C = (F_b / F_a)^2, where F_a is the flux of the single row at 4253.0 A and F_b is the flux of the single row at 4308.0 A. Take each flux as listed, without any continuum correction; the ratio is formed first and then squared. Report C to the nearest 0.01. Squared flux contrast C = 0.89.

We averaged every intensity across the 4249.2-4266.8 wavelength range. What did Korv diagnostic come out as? 25.4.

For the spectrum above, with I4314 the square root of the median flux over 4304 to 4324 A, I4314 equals 5.04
